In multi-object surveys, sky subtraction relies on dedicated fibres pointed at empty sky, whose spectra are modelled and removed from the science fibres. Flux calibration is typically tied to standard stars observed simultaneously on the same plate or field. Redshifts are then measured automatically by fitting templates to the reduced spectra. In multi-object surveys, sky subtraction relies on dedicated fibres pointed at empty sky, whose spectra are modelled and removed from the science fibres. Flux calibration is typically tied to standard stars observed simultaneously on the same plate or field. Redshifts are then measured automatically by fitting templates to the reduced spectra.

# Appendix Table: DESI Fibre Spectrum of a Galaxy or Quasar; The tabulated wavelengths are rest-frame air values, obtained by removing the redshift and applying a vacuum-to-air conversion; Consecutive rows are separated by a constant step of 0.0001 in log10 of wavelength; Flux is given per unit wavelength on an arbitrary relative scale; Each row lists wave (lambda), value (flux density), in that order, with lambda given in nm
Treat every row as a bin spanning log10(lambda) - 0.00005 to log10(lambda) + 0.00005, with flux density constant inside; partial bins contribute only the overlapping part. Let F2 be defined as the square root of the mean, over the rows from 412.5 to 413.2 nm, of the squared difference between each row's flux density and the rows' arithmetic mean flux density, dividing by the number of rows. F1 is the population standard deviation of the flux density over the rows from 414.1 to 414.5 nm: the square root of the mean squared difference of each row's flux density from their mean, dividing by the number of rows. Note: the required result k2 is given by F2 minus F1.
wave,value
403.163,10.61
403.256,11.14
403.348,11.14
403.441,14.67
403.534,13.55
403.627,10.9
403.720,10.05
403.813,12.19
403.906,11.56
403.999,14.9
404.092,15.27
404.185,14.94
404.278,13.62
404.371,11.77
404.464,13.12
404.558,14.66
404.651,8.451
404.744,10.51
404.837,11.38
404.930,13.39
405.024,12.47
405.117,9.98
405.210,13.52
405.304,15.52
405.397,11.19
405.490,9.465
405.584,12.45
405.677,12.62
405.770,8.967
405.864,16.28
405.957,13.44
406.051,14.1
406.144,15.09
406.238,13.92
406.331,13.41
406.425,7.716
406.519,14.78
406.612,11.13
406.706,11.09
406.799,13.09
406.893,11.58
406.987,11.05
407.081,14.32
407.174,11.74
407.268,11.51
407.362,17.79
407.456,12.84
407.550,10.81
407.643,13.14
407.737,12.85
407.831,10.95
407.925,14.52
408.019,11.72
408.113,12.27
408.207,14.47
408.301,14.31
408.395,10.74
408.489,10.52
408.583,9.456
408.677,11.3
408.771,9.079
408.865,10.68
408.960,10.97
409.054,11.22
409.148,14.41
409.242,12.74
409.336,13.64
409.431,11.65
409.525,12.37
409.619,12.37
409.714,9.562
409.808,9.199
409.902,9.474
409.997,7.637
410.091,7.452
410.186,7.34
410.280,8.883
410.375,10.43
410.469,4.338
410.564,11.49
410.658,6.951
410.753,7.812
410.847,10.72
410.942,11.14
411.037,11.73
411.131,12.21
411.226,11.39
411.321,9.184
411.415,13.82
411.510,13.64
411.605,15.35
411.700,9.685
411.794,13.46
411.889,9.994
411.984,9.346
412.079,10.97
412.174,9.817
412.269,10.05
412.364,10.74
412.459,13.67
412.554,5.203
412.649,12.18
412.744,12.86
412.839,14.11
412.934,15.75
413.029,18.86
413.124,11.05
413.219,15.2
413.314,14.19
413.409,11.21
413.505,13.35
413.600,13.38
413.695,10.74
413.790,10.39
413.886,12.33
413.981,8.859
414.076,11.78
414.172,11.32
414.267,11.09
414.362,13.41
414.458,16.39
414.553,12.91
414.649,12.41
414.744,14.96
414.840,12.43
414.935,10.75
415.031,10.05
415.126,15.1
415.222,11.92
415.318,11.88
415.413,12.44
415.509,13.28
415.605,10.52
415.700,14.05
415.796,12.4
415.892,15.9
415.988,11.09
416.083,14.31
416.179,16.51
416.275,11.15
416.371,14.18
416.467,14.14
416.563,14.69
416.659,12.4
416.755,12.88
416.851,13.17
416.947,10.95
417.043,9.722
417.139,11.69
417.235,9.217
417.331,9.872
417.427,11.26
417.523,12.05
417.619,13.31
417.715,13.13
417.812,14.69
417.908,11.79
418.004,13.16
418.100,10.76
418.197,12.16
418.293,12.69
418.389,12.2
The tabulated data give 1.80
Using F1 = 2.1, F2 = 3.9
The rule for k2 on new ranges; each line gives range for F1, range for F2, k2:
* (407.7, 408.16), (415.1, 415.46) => 0.12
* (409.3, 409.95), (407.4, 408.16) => -0.48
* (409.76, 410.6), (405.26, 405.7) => 0.02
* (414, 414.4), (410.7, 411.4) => 0.54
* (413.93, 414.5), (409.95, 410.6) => -0.16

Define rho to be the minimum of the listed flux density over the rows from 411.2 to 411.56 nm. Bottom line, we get 9.184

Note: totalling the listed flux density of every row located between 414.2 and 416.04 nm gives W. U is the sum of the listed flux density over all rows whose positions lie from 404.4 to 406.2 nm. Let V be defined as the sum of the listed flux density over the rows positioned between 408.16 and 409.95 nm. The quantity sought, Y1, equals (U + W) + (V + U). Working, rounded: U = 237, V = 218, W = 243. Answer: 934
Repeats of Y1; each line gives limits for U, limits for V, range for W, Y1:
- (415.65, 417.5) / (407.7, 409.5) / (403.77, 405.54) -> 945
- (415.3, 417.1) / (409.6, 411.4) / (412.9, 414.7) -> 915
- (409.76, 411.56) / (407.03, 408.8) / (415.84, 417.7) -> 843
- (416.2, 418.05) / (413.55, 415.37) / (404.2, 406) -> 932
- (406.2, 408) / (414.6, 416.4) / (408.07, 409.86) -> 943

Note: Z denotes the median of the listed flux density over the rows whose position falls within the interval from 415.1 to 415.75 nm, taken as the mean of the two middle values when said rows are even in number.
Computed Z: 12.4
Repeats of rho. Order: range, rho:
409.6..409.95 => 9.199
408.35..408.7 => 9.456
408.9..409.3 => 10.97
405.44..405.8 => 8.967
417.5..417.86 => 12.05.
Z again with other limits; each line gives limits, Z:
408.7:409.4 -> 11.2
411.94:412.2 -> 9.8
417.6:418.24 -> 13.1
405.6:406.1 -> 13.4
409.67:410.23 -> 8.4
